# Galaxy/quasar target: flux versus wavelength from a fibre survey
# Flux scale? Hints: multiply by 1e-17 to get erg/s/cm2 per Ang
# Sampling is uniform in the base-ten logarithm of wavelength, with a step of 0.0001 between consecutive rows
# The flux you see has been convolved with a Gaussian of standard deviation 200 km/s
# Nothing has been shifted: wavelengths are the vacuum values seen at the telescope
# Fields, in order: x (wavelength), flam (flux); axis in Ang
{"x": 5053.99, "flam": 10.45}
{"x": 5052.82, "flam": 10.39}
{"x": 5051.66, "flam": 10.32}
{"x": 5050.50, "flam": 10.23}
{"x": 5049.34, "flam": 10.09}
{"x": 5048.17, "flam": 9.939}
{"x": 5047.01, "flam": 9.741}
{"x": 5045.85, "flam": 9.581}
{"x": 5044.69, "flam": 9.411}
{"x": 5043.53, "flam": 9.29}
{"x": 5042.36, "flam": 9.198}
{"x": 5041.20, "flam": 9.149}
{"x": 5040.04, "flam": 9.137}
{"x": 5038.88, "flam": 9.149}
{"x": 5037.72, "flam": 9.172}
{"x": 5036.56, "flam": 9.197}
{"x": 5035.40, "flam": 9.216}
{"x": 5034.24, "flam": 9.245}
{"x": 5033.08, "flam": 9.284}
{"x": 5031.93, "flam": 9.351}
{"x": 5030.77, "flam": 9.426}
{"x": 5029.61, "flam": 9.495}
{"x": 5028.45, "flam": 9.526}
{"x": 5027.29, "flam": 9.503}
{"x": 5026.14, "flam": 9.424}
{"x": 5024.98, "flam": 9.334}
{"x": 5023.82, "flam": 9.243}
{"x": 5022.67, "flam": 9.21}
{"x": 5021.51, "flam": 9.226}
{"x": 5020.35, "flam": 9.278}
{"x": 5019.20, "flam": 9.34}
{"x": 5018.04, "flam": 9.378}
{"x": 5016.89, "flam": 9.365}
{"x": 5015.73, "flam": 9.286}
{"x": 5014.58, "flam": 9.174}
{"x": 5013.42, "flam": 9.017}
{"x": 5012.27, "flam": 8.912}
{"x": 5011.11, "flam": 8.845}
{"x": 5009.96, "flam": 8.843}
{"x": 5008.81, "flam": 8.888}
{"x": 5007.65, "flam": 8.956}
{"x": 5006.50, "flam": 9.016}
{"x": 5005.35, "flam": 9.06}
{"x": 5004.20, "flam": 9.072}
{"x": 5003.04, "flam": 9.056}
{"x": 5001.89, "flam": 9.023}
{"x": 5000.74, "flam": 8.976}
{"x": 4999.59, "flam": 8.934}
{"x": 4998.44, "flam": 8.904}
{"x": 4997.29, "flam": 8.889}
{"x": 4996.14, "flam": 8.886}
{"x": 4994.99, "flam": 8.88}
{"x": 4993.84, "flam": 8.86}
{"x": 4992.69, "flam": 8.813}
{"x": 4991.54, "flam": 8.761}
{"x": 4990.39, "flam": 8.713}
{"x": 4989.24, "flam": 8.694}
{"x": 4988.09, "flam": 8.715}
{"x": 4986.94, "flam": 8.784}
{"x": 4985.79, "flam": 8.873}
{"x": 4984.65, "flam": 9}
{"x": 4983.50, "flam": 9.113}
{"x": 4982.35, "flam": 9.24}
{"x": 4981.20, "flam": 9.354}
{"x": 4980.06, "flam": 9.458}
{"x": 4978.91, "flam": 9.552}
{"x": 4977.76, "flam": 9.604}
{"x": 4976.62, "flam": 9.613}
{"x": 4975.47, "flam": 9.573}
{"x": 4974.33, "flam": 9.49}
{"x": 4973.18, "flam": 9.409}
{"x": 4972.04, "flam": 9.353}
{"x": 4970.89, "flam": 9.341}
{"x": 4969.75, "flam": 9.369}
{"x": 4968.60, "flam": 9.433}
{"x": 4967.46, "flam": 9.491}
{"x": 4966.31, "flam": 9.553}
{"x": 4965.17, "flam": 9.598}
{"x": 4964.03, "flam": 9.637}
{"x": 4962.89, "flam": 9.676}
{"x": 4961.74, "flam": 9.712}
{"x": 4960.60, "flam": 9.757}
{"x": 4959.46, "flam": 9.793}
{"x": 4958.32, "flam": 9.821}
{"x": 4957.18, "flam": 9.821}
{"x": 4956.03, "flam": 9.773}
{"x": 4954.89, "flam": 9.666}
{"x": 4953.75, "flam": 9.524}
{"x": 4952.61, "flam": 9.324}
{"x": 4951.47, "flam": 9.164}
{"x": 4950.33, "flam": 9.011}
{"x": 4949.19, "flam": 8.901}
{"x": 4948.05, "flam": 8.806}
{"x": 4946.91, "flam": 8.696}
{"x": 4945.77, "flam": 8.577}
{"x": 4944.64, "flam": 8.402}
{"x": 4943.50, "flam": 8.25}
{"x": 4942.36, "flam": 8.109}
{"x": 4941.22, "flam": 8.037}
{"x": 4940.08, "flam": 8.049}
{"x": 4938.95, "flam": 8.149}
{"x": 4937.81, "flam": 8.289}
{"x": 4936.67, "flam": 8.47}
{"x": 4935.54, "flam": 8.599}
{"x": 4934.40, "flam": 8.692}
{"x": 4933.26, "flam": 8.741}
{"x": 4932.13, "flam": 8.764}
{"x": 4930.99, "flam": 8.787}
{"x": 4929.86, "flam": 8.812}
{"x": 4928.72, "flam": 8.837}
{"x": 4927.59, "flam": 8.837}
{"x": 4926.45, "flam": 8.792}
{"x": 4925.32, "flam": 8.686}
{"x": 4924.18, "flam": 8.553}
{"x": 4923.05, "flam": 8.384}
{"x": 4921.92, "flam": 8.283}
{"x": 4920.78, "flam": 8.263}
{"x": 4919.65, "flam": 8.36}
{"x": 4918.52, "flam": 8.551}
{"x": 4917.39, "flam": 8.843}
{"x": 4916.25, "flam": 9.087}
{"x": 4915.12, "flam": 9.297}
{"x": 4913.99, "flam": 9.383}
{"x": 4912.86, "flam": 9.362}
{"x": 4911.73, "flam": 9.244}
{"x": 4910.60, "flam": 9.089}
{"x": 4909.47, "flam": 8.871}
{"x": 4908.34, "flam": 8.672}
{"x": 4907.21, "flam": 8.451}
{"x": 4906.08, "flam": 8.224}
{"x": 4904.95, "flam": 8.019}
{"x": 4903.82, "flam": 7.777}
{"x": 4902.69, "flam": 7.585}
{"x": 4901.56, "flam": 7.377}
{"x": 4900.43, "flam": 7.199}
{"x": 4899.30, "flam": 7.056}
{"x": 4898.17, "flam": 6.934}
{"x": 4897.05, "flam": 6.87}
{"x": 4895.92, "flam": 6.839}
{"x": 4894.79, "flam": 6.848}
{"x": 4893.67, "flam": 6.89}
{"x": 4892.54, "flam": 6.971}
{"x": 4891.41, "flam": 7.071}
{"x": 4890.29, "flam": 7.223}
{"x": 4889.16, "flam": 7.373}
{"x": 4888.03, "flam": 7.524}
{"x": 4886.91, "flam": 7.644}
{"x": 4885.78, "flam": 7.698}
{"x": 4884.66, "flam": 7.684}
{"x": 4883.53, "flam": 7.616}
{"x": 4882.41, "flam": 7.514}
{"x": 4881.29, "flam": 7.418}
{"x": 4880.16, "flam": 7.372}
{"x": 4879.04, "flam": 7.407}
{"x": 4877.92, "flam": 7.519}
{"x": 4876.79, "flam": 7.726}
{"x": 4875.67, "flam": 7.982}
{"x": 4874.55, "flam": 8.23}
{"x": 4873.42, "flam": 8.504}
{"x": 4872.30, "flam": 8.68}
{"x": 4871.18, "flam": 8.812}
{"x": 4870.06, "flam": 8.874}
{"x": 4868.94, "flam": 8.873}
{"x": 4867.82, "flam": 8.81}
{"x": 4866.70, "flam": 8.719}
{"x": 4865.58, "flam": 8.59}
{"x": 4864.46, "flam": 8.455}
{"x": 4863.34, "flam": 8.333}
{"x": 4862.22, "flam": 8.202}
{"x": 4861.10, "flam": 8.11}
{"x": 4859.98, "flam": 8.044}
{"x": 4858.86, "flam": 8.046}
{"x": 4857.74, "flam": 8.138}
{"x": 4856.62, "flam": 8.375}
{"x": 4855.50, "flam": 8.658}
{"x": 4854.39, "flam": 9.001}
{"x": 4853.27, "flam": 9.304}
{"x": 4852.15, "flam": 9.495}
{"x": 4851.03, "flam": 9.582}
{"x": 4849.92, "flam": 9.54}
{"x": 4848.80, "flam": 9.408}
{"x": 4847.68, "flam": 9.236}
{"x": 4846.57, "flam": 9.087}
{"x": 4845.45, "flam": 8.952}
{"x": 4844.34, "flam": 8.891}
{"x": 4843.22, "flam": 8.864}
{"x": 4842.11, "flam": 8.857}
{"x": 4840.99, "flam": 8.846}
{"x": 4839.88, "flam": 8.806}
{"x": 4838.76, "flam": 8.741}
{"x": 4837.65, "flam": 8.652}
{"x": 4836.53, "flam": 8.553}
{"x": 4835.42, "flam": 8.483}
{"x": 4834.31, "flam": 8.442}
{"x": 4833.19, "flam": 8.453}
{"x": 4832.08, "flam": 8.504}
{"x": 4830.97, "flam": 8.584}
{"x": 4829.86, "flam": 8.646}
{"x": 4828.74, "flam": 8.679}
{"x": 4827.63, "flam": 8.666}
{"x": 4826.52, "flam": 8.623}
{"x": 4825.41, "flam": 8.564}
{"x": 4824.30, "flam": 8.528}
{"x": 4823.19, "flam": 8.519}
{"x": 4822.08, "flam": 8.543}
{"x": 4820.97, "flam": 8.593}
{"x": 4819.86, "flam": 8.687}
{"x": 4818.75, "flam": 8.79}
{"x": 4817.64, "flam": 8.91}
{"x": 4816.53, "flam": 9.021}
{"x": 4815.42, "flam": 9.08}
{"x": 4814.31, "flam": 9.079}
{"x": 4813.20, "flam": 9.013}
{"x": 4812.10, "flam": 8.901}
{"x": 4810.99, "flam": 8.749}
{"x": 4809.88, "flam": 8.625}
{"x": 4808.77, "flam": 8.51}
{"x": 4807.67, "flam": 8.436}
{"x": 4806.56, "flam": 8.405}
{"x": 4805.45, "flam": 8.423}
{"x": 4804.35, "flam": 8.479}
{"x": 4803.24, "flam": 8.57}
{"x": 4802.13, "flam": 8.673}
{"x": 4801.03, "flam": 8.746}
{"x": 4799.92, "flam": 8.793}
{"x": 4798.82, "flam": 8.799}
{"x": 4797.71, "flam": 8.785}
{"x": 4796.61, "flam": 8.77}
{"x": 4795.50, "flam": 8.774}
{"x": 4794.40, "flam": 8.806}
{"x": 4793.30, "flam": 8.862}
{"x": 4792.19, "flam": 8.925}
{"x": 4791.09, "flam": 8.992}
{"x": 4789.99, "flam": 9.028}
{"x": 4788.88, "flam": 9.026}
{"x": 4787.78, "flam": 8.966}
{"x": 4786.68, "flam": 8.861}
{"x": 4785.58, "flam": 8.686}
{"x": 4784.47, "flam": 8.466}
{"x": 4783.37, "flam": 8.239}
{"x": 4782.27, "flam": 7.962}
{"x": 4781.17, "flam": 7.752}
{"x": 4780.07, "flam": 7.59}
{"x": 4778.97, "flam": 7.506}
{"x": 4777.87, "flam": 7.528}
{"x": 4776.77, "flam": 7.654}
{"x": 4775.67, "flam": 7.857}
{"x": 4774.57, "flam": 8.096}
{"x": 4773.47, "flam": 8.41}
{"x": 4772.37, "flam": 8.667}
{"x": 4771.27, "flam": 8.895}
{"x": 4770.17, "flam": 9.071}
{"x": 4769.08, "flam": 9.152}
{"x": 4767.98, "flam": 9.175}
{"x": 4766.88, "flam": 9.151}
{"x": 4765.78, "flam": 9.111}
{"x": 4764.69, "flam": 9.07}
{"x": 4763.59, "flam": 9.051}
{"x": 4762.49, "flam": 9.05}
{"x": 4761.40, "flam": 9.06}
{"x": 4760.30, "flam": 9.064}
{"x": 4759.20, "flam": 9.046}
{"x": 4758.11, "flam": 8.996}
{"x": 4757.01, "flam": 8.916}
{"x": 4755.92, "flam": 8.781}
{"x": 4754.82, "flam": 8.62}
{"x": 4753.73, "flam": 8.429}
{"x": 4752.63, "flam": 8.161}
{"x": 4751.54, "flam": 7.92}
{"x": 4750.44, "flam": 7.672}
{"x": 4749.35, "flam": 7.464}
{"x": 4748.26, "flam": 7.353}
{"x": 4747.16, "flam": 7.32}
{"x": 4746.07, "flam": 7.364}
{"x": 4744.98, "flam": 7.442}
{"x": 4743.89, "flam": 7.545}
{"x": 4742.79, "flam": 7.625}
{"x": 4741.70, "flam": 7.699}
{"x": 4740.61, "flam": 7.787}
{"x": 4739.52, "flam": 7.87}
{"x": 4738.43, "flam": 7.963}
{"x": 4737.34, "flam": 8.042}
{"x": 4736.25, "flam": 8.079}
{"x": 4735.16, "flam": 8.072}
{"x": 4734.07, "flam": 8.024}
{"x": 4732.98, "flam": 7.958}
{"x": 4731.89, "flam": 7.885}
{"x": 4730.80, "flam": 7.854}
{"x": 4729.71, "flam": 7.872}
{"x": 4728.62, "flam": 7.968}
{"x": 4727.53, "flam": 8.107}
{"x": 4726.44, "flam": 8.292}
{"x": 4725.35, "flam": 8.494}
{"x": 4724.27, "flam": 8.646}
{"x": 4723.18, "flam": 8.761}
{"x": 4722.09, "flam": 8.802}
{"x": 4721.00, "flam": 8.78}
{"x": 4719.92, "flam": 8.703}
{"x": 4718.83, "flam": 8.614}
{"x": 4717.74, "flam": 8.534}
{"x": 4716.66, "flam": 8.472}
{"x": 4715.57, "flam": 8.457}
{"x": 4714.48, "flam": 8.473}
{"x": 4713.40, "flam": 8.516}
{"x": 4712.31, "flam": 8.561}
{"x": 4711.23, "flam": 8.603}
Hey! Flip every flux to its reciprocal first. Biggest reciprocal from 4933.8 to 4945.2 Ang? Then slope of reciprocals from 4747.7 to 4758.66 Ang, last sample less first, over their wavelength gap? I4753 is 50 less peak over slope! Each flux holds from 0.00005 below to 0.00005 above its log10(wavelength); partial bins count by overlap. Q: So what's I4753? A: 99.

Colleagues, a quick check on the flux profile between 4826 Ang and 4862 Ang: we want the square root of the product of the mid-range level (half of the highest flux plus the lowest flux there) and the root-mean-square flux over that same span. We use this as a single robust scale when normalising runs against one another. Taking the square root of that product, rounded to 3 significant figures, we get 8.79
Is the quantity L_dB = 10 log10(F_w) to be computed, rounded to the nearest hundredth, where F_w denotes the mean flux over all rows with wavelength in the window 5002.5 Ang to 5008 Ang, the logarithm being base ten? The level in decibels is 9.56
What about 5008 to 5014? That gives 9.49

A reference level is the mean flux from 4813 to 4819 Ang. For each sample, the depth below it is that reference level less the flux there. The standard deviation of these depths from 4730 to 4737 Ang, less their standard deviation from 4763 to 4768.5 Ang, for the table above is 0.04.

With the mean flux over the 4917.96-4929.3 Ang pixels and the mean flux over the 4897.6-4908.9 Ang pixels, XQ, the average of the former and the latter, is 8.14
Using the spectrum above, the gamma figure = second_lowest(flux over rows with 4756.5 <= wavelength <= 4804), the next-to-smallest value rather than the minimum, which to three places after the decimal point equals 7.528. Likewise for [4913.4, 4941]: 8.149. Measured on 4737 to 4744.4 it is 7.625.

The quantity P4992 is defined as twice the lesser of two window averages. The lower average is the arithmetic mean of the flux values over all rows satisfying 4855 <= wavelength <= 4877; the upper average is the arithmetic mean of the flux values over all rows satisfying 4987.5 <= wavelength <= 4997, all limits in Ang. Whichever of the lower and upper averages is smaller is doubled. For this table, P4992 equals 16.8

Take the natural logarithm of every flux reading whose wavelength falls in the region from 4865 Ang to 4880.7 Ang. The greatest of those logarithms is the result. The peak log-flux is 2.18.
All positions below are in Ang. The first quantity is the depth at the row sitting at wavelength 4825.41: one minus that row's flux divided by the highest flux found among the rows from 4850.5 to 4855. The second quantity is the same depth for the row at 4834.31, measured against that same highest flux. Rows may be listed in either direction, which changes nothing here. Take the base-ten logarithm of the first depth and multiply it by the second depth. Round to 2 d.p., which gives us -0.12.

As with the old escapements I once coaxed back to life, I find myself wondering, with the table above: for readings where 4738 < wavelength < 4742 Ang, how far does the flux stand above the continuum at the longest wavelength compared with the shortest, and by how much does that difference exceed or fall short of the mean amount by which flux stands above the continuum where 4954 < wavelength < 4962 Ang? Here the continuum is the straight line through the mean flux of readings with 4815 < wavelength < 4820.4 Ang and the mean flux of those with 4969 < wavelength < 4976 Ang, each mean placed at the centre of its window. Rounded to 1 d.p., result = -0.7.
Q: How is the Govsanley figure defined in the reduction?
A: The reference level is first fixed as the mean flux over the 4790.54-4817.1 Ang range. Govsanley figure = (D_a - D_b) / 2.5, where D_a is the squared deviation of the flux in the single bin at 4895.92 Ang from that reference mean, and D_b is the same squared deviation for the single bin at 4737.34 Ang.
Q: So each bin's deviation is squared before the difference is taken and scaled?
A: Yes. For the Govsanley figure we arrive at 1.3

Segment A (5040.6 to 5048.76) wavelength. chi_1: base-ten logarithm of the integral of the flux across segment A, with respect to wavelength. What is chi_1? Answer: 1.9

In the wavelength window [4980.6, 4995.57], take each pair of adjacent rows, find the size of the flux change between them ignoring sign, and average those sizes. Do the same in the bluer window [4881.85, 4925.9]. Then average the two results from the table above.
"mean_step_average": 0.103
